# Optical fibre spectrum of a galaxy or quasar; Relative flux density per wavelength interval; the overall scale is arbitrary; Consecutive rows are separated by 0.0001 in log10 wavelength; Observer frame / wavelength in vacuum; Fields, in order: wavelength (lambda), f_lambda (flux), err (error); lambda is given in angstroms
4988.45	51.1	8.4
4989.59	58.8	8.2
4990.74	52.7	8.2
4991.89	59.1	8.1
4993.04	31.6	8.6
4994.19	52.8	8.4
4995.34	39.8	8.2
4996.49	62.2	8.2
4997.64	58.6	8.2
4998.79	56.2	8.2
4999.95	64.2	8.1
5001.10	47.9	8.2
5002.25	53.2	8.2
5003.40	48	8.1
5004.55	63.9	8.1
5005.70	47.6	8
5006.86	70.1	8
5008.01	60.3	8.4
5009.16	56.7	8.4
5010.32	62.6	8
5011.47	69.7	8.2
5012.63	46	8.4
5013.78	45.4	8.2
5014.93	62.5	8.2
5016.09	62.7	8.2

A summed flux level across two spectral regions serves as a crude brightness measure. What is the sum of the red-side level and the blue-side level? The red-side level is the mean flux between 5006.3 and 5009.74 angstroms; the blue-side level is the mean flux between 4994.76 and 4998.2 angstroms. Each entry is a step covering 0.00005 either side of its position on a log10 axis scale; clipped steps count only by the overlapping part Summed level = 116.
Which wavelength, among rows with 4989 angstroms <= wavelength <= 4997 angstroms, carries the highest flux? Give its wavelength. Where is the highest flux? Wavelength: 4996.49 angstroms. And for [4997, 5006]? 4999.95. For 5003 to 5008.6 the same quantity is 5006.86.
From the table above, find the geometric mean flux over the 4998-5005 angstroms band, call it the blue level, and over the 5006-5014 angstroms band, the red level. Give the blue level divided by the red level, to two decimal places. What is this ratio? 0.95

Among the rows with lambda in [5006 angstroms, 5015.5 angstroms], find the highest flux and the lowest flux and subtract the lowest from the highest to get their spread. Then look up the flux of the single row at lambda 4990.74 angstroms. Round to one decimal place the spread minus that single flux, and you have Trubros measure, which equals -28.0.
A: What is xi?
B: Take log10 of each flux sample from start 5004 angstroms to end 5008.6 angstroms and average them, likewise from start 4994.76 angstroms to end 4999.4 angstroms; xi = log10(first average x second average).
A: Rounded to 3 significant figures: 0.487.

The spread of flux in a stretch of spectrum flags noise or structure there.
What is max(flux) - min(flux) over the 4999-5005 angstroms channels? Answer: 16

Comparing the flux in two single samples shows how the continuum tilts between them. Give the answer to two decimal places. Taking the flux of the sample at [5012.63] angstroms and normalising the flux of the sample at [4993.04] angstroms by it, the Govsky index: 0.69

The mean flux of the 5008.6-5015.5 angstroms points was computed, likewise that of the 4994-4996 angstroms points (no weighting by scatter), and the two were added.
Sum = 103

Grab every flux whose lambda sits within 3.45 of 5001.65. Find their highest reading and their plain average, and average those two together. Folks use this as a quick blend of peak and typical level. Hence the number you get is 60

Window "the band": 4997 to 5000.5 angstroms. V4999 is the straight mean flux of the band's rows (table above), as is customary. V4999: 60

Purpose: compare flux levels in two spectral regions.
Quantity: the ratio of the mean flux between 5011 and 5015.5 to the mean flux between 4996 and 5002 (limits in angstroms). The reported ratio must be 0.97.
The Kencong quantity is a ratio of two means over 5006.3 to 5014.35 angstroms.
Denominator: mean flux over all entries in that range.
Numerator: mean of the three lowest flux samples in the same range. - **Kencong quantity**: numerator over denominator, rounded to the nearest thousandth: 0.841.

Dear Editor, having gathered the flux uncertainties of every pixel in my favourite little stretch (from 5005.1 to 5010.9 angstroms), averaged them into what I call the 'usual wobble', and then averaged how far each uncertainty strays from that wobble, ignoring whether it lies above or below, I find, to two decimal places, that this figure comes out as 0.19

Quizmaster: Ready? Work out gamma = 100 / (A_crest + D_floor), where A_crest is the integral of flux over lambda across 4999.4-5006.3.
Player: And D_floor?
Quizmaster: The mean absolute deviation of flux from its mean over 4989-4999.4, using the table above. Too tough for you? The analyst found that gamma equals 0.262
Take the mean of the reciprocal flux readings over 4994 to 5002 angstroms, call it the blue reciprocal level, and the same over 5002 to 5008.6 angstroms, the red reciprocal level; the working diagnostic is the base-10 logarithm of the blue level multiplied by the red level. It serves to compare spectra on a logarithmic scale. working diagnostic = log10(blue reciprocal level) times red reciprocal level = -0.0308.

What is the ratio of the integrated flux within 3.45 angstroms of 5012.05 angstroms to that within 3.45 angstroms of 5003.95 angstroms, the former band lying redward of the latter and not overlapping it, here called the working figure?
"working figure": 1.04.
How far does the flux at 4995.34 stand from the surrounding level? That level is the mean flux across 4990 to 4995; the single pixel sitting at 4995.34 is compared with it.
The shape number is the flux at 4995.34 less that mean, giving -9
